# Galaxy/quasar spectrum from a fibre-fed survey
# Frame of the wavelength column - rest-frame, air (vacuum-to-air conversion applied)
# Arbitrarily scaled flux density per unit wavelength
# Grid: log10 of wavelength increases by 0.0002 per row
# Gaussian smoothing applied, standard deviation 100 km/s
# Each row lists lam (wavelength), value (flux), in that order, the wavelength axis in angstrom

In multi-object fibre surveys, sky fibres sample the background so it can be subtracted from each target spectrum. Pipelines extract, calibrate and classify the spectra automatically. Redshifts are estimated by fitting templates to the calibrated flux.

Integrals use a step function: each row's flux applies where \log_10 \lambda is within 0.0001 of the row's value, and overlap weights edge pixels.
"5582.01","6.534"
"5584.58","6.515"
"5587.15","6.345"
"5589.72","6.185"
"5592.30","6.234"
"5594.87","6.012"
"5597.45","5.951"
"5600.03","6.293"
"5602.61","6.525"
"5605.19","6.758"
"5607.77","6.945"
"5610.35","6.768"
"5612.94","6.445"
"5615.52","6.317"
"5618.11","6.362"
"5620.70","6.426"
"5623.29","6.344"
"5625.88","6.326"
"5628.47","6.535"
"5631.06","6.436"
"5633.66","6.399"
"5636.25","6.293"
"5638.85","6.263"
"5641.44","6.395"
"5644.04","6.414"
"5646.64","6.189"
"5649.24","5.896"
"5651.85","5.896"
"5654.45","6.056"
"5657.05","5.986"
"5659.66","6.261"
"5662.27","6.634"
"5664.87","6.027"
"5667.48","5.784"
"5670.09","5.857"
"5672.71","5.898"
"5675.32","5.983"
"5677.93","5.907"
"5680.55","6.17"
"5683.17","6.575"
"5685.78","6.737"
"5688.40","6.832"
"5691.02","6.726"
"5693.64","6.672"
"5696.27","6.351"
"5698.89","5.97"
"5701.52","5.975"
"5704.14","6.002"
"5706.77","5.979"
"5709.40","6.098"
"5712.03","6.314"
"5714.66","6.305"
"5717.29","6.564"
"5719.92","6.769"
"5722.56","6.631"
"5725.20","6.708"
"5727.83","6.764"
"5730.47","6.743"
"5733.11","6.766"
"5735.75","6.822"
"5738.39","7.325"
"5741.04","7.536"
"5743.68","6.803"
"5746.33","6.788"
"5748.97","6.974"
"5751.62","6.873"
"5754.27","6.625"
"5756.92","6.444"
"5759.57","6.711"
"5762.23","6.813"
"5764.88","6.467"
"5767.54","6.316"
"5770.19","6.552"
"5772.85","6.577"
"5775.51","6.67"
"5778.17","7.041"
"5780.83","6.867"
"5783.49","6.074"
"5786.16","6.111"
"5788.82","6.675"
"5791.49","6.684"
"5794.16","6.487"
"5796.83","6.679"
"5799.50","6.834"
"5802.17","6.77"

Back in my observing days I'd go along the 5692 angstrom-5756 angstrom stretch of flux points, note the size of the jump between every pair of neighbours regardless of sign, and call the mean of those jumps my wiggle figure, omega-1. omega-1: 0.17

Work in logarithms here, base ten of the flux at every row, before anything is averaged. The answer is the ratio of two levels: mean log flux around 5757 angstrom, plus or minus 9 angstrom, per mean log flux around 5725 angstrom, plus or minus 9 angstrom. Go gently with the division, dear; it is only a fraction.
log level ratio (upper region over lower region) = 1.00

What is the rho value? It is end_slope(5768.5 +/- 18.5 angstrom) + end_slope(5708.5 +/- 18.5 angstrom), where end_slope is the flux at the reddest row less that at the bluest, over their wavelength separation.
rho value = -0.023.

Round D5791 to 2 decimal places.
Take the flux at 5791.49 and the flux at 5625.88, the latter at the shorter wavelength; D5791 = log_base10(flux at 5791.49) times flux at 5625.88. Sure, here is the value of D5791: 5.22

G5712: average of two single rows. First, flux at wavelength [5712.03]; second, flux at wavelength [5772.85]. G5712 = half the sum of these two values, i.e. 6.45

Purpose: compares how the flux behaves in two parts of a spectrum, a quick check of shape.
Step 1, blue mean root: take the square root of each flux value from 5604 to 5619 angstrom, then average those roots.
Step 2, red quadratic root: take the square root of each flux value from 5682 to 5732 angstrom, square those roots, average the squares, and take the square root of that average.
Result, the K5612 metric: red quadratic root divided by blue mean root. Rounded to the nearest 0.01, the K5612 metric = 0.99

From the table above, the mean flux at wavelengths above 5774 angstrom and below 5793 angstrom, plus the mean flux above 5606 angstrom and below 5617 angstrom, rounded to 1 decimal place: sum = 13.2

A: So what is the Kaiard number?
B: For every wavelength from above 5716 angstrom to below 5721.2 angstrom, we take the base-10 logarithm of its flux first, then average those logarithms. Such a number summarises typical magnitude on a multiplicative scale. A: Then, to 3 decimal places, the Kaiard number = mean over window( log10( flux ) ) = 0.824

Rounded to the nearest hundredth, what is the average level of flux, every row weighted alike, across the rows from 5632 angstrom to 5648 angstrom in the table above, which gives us 6.33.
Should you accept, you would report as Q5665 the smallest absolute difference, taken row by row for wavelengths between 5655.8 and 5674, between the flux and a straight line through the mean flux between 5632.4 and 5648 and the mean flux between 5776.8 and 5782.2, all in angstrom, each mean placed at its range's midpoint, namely 0.153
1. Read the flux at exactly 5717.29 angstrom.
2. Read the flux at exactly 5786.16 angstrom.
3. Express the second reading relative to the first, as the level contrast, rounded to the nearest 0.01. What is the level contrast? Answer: 0.93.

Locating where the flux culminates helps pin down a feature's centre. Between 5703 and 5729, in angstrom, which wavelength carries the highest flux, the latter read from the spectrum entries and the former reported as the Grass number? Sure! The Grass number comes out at 5719.92 angstrom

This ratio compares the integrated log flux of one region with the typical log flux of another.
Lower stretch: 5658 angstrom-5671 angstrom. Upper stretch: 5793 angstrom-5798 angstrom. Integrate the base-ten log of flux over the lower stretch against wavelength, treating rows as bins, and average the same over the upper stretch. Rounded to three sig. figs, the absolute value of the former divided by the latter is 12.5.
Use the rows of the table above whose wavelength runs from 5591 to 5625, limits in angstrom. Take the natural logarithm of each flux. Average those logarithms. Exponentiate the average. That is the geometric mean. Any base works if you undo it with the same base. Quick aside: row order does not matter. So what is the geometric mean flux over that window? 6.4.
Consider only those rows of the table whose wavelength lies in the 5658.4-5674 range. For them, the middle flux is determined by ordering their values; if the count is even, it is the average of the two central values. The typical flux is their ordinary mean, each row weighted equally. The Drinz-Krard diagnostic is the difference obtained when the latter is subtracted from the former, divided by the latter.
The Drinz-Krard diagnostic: -0.019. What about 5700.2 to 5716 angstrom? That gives -0.010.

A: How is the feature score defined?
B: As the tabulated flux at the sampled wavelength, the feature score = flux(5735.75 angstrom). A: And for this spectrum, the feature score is 6.822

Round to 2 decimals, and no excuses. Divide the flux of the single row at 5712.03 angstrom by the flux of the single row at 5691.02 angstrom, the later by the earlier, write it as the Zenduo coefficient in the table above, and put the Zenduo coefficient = 0.94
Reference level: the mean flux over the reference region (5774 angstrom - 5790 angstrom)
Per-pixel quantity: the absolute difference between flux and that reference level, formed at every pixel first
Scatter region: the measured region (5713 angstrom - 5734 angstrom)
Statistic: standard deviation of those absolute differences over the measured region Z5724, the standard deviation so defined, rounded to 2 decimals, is 0.08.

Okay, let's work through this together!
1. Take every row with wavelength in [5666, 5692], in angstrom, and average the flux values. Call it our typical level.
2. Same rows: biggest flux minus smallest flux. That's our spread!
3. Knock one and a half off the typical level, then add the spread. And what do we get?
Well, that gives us 5.79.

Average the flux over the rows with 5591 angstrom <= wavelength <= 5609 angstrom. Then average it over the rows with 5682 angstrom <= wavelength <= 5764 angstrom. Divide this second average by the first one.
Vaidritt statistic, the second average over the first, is 1.04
